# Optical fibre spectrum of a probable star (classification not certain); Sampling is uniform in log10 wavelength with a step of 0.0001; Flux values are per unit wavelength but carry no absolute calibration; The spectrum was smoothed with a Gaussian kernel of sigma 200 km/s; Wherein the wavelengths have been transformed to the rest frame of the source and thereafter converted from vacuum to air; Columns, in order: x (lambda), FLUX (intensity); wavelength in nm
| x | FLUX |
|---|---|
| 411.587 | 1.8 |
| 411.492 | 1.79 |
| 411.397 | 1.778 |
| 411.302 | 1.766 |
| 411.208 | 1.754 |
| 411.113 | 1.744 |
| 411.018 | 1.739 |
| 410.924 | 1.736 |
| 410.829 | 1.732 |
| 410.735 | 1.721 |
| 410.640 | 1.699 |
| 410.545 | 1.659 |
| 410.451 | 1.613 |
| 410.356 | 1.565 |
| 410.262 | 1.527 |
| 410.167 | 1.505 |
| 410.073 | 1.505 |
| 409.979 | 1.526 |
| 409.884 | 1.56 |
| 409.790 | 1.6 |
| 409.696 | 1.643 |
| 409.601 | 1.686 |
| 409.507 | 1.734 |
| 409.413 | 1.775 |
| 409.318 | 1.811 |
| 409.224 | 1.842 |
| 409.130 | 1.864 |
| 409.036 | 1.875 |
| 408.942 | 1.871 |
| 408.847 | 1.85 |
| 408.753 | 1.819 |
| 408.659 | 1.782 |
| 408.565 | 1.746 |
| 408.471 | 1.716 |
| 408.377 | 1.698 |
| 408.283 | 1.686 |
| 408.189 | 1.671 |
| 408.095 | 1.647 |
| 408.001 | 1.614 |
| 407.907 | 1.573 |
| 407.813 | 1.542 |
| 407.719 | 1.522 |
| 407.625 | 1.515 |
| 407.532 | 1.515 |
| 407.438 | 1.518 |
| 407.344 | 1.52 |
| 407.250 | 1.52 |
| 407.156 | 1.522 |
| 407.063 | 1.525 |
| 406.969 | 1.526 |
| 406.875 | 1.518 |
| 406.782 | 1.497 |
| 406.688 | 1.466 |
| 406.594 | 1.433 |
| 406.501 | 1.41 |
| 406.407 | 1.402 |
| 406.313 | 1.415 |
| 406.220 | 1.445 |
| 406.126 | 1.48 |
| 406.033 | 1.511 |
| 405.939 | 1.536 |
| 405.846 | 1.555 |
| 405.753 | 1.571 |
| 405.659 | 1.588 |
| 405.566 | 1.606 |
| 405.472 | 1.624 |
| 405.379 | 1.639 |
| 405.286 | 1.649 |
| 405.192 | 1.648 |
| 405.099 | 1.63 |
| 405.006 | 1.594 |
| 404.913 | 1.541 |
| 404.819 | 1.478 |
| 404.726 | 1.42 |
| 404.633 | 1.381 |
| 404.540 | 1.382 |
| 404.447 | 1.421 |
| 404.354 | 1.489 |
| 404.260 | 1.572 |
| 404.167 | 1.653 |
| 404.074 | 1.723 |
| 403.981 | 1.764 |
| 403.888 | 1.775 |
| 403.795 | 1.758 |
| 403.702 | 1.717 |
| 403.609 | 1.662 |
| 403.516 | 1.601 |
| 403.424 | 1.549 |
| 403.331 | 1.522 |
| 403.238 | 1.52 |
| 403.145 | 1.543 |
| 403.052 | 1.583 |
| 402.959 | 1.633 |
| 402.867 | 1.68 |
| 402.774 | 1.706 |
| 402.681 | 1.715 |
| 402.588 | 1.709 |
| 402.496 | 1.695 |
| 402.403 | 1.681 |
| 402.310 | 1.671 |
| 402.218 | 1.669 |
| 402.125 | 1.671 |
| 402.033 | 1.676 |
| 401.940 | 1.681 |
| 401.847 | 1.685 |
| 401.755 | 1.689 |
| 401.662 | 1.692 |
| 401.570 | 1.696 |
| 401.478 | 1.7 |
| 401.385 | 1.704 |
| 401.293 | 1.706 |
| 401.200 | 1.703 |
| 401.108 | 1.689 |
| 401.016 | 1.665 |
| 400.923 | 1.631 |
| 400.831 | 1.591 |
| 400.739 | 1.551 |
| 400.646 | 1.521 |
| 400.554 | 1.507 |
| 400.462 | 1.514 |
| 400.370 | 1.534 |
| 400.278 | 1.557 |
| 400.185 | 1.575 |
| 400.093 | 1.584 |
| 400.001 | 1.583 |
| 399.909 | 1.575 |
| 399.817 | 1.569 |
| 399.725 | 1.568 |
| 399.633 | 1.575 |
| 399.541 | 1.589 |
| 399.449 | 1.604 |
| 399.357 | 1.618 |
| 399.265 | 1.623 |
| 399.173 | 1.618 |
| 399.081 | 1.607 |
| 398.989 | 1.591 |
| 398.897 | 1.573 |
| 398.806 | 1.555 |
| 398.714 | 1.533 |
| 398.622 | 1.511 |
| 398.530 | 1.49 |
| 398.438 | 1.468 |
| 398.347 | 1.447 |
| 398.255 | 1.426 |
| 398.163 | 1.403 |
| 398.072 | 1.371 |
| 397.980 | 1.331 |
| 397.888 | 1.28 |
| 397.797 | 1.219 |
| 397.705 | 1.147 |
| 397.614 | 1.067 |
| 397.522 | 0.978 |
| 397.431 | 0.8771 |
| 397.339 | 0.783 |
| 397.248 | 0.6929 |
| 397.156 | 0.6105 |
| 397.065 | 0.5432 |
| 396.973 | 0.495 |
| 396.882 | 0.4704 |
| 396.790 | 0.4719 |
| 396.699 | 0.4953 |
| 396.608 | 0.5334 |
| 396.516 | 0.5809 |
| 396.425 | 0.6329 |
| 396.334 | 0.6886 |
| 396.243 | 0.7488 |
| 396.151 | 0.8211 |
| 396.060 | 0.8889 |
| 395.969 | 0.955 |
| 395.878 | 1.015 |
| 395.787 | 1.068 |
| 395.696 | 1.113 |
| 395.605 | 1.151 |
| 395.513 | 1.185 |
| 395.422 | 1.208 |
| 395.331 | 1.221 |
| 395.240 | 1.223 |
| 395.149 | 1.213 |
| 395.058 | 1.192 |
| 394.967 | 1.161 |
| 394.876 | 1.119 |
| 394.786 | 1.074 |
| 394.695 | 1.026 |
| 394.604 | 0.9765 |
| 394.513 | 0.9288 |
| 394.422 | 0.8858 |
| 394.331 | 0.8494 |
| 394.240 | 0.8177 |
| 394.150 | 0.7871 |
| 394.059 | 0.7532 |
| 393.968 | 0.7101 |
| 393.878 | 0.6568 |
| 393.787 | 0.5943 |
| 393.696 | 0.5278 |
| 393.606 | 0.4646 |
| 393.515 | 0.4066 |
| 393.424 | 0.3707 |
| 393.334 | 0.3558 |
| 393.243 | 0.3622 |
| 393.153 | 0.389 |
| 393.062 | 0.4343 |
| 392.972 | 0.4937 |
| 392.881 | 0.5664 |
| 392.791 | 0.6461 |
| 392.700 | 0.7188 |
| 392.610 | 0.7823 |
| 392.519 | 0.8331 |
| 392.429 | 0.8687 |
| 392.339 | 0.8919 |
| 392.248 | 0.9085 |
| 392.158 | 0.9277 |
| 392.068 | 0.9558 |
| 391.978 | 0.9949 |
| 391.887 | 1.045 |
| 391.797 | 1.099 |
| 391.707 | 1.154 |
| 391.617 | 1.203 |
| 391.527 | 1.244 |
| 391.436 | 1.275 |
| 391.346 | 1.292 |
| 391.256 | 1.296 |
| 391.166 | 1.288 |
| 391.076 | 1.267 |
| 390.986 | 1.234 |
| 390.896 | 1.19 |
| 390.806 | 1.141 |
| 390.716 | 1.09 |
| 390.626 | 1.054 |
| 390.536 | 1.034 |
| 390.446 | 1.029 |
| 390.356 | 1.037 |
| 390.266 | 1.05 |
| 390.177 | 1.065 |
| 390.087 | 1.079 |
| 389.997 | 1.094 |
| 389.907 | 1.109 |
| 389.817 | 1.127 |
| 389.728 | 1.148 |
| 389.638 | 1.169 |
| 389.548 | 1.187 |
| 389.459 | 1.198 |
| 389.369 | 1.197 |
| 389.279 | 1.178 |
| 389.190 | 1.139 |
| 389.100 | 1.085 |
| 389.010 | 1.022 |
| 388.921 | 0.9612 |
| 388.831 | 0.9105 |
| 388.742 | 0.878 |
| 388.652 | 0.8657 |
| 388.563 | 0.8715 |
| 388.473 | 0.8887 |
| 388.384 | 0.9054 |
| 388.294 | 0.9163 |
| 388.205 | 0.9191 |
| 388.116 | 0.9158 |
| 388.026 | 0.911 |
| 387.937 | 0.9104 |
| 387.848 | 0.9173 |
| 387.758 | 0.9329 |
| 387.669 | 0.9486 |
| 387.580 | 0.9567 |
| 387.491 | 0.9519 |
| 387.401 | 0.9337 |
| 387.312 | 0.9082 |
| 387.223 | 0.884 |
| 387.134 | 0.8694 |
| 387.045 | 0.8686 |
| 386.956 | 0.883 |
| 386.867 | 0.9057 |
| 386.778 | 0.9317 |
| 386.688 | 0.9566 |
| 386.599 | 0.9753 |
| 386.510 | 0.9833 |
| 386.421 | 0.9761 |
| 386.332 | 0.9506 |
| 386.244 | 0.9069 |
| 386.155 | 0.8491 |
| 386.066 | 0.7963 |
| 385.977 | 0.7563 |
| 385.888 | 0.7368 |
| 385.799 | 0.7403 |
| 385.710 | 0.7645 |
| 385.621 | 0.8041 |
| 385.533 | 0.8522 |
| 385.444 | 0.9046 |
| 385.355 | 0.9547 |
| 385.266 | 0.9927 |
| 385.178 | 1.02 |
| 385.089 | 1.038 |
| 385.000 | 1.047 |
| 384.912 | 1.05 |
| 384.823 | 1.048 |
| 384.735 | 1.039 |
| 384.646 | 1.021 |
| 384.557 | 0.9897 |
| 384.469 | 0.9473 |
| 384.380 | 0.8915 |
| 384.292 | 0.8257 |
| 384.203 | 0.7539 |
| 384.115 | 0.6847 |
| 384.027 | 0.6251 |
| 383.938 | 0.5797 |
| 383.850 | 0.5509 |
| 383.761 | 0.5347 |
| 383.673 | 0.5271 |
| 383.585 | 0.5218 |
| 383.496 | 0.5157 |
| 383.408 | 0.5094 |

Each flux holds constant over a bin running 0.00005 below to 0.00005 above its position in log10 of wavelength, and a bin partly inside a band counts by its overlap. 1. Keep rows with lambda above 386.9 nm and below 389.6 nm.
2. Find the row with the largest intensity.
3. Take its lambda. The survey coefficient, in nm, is 389.459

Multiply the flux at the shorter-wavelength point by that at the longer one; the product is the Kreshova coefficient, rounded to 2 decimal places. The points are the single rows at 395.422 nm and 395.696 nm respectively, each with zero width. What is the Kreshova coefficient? 1.34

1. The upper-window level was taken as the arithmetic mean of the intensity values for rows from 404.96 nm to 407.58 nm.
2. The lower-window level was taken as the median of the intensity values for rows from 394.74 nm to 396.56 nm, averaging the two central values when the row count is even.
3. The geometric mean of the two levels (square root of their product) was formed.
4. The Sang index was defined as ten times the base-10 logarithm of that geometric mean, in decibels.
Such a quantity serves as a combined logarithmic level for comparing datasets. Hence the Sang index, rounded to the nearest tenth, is 1.1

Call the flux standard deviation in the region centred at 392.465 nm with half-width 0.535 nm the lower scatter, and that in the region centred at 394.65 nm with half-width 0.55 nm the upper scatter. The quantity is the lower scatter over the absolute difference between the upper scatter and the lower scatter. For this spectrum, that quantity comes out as 15.6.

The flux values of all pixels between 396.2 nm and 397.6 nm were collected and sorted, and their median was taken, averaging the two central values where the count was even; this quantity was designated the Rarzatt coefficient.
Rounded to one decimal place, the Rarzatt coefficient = 0.6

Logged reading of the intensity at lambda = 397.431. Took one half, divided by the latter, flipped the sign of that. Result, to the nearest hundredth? -0.57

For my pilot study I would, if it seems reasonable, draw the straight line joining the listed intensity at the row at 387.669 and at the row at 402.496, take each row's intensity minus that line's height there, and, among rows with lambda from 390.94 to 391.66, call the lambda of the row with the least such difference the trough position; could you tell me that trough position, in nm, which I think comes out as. 391.617 nm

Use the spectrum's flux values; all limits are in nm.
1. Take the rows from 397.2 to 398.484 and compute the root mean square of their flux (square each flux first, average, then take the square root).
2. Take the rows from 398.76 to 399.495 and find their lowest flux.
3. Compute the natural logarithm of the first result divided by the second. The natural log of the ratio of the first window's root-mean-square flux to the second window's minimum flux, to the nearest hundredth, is -0.26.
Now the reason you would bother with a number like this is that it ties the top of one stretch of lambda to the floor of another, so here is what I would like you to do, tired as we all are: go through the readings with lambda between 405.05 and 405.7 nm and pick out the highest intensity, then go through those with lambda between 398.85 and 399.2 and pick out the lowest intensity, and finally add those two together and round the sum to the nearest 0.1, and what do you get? 3.2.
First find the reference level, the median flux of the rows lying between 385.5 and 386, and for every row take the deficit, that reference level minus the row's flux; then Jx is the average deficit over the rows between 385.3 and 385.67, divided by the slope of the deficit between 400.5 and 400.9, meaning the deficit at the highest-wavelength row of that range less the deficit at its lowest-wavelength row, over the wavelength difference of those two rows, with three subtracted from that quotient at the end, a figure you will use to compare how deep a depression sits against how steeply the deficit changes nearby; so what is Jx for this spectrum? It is -2.6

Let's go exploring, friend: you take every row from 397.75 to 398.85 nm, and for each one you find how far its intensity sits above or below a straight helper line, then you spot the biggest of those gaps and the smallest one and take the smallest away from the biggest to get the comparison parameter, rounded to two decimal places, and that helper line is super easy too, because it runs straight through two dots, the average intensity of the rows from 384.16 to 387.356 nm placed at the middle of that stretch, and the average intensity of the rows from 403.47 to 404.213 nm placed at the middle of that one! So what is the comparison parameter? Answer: 0.29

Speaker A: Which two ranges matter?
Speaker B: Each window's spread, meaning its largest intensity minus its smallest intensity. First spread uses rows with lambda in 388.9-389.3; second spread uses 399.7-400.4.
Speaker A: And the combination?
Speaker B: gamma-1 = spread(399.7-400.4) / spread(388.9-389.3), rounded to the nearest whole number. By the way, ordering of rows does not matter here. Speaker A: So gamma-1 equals 0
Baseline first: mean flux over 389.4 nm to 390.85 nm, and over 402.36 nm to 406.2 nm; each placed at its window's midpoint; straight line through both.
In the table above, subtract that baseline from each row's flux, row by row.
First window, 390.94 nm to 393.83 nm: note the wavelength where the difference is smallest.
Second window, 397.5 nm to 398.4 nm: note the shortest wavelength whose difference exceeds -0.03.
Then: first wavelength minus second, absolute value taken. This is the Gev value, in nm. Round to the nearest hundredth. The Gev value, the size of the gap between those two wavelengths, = 4.74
